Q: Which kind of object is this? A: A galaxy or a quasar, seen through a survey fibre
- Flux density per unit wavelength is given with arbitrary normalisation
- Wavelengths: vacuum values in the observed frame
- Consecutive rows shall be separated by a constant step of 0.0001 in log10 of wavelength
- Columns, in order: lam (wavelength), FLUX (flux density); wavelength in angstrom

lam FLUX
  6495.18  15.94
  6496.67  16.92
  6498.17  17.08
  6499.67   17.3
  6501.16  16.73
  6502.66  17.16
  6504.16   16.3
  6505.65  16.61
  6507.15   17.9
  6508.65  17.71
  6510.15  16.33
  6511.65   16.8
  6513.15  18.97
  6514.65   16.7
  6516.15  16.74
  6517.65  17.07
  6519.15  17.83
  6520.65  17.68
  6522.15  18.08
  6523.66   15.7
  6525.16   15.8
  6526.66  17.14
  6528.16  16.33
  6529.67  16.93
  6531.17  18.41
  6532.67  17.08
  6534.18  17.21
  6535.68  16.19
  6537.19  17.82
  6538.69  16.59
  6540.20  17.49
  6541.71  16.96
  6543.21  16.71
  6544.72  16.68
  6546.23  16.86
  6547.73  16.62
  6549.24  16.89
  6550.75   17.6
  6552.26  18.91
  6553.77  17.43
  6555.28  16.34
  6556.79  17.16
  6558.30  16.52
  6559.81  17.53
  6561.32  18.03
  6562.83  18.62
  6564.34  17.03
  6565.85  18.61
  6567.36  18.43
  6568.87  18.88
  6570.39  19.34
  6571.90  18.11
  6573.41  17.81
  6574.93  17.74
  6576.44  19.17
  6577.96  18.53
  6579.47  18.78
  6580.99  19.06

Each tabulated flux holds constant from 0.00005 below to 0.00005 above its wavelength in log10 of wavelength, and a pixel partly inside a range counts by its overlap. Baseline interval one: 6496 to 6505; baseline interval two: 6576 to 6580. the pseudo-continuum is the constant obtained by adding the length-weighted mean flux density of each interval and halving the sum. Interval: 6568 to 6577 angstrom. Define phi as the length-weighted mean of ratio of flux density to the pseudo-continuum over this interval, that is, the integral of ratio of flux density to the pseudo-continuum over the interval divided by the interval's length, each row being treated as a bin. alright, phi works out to 1.04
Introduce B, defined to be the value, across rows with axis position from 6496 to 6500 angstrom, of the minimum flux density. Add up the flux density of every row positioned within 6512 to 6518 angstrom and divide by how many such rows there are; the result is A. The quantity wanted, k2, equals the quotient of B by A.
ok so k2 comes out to 0.974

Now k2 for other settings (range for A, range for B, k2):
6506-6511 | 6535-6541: 0.935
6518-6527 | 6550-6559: 0.959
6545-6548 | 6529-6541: 0.967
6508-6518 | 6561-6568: 0.991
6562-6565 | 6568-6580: 0.995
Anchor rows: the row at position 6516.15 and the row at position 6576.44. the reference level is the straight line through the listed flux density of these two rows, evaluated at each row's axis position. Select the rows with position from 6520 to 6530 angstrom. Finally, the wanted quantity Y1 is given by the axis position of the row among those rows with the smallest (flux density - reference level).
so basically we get 6523.66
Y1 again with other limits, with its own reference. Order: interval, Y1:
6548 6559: 6555.28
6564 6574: 6564.34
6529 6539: 6535.68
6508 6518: 6510.15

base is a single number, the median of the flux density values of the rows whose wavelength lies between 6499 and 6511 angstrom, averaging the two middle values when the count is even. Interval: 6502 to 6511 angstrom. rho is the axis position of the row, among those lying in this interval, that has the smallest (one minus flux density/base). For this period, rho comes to 6507.15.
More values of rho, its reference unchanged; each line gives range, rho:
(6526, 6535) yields 6531.17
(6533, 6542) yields 6537.19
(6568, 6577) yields 6570.39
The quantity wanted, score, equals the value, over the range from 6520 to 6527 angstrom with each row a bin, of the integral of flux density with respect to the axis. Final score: 118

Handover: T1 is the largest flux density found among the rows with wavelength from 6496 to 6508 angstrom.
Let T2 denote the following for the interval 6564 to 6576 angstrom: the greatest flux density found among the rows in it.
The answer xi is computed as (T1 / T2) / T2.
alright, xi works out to 0.048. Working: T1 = 17.9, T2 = 19.34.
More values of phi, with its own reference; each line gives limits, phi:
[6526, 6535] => 0.96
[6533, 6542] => 0.95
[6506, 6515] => 0.97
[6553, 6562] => 0.96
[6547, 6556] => 0.97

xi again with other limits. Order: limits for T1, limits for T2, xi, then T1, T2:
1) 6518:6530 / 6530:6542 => 0.053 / 18.08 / 18.41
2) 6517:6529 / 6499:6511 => 0.056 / 18.08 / 17.9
